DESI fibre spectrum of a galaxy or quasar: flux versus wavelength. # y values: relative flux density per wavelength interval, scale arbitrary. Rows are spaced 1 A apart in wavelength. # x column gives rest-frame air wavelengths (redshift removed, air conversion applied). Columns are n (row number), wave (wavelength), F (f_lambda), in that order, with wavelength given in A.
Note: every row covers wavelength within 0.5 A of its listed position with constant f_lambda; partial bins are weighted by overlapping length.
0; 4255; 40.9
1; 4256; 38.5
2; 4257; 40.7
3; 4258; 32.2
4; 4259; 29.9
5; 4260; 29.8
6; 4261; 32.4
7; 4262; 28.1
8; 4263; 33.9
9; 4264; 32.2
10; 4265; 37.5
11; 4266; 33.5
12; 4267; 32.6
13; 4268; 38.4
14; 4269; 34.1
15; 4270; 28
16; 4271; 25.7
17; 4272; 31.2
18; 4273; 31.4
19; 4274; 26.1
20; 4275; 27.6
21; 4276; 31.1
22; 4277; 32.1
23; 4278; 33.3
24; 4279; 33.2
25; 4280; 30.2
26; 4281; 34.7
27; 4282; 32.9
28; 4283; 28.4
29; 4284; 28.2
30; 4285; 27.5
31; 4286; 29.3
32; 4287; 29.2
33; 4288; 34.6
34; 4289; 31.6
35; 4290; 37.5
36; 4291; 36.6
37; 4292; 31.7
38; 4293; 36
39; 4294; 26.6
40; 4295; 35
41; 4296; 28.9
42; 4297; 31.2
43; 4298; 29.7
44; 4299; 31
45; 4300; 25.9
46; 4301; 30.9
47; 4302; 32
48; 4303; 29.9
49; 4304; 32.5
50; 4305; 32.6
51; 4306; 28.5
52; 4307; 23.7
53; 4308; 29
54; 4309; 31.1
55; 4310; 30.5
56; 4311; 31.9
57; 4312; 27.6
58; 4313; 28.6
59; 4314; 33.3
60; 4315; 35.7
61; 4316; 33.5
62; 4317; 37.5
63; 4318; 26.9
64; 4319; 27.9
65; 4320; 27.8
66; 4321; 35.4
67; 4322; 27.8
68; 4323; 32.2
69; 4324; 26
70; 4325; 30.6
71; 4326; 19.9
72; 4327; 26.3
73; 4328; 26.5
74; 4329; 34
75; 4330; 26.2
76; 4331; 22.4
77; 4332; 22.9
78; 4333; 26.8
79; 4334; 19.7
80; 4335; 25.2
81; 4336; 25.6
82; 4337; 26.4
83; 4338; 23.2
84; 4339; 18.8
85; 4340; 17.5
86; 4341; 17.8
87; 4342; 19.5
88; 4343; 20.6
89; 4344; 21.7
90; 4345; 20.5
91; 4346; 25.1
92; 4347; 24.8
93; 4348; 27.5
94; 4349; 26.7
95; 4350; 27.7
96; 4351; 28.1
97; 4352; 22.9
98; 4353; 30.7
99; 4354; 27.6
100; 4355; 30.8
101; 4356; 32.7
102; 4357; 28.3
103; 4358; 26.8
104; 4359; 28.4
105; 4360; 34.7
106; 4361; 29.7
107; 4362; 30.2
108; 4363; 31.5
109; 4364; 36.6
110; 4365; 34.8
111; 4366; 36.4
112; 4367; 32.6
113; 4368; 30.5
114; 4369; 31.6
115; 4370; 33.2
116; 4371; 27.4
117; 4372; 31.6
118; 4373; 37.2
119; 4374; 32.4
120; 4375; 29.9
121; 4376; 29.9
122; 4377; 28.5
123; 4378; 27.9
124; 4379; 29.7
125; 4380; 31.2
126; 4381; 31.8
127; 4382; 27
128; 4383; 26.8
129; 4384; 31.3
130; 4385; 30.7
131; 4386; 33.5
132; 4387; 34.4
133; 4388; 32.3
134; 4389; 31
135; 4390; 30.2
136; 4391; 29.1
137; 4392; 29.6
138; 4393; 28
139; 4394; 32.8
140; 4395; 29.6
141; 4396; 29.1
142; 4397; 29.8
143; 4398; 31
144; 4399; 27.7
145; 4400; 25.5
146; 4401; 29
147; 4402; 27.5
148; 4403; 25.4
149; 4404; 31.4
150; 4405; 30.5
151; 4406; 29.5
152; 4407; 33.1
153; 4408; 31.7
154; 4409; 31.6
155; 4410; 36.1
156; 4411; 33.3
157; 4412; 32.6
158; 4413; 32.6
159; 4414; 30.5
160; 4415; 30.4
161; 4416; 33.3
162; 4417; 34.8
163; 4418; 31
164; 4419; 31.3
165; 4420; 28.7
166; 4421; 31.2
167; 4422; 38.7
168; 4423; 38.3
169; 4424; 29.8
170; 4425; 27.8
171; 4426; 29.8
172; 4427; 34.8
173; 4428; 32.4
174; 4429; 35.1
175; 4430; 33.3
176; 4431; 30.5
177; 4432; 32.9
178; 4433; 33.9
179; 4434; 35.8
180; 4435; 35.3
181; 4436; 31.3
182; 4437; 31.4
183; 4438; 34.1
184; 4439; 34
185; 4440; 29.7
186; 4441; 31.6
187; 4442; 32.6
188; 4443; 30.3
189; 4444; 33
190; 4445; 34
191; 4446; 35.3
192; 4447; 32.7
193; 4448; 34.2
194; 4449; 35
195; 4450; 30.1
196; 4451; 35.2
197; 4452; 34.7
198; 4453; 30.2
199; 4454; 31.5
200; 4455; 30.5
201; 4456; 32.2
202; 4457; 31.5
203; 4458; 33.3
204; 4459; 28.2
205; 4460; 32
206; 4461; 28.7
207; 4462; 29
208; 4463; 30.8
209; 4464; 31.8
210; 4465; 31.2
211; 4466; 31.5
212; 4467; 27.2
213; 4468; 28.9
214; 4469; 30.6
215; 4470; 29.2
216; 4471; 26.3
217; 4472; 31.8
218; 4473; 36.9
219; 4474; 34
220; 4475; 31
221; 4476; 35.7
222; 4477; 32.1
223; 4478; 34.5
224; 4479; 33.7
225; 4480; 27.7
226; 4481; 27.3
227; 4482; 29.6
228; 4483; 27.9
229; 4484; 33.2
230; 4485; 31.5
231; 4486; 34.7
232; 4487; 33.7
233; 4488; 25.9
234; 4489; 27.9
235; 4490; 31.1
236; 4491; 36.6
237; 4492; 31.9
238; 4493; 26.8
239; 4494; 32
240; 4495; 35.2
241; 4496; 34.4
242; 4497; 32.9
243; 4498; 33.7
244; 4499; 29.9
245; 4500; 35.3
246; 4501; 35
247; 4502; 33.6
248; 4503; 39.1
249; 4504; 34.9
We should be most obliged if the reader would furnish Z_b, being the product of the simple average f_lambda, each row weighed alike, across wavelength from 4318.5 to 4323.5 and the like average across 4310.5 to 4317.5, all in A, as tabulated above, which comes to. 985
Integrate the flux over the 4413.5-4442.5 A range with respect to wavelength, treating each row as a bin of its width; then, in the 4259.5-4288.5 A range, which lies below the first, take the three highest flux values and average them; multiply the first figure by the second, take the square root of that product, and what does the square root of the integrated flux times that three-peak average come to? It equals 187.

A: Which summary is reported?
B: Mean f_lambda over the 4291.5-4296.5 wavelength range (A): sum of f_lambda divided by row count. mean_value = 31.6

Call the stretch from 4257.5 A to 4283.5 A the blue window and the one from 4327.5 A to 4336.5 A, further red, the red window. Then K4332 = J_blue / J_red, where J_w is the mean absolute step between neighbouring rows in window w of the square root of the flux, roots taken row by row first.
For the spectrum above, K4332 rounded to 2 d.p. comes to 0.62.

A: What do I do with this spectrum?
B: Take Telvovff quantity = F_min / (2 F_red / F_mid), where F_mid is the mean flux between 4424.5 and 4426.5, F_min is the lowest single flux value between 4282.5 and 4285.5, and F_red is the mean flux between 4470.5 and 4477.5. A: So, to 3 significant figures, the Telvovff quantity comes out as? 12.2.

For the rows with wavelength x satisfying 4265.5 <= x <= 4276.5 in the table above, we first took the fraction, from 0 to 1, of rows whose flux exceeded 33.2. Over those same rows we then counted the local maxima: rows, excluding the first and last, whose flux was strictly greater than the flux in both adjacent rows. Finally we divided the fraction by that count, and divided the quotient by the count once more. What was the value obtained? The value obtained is 0.07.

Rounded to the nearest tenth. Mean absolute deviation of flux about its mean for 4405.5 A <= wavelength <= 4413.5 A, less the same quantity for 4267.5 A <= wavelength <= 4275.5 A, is -2.2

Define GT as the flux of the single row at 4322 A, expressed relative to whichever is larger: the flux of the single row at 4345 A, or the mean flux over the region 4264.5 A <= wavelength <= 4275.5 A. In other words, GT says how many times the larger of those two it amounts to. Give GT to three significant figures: 0.884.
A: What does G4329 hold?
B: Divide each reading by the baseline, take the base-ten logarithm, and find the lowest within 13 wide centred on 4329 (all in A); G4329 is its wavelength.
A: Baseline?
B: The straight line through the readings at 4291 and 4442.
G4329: 4334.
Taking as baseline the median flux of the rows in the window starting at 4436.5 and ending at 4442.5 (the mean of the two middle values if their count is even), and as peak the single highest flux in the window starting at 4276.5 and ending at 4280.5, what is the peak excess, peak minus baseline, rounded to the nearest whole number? 1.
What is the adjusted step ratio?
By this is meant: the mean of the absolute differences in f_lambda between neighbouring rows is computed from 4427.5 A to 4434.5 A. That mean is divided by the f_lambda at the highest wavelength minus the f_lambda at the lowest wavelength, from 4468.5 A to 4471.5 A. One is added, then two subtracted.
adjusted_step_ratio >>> -1.5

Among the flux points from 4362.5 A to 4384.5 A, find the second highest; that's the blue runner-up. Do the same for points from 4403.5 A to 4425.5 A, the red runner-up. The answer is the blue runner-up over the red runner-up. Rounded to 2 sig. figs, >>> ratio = 0.96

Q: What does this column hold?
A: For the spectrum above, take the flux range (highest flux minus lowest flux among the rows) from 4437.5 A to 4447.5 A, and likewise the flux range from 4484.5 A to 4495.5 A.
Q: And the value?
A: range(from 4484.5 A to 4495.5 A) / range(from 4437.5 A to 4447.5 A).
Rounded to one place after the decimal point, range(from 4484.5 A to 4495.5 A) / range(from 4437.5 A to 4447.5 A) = 1.9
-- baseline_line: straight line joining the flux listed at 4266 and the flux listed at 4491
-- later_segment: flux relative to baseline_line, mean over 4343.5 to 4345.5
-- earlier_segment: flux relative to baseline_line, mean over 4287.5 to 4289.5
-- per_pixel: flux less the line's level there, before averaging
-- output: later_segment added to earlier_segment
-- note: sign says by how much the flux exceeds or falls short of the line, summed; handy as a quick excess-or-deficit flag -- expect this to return -14.2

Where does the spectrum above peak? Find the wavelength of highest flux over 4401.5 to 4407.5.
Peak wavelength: 4407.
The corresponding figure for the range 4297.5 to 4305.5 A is 4305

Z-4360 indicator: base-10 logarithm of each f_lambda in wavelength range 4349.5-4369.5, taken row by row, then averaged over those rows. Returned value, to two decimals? 1.48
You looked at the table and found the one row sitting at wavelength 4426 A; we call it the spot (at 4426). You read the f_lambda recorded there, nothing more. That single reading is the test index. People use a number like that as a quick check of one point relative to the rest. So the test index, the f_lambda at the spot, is 29.8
